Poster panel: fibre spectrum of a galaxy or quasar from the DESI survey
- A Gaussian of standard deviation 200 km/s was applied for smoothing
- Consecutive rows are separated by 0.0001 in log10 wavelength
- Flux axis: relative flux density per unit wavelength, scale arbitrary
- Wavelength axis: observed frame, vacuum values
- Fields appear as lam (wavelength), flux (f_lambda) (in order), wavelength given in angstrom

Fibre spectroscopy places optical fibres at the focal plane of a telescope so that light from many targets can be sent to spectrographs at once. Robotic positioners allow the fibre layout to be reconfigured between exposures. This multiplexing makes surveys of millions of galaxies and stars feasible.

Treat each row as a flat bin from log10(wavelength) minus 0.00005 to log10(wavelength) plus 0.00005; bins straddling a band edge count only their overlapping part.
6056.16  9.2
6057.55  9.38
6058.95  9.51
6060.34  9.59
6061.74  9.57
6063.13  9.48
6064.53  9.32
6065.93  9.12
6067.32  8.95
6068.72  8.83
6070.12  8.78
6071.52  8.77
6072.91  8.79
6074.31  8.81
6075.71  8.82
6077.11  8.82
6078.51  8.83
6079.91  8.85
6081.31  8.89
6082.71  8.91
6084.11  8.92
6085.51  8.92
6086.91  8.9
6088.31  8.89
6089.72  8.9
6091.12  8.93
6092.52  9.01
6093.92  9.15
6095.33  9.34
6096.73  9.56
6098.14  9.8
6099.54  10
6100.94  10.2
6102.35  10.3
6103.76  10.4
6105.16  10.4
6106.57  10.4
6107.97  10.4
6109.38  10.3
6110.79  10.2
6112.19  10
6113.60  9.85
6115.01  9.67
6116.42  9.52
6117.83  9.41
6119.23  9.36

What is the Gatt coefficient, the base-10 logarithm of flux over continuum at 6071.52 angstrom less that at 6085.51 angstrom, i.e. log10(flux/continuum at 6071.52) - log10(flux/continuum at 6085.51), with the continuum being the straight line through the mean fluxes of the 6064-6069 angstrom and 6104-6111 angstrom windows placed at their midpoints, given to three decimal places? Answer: 0.013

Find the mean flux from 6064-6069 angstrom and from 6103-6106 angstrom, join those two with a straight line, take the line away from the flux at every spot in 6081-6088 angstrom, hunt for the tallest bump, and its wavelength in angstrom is 6081.31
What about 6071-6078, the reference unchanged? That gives 6071.52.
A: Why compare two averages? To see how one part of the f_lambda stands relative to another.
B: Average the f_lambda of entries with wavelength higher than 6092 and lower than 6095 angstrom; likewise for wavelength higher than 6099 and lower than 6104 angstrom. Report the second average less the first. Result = 1.1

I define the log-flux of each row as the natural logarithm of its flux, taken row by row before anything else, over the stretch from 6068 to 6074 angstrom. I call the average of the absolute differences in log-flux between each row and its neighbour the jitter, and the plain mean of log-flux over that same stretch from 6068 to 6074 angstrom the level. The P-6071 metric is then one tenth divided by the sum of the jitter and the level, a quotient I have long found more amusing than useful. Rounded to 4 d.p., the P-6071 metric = 0.0459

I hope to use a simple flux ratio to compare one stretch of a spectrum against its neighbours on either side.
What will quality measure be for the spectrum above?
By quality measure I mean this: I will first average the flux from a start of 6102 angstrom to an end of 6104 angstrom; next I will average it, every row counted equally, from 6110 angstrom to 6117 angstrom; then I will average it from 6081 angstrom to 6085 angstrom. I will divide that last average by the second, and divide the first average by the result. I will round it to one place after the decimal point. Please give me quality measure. 11.4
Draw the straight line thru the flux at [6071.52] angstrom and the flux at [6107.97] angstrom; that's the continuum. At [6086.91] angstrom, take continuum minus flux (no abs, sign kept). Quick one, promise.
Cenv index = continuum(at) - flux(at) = 0.56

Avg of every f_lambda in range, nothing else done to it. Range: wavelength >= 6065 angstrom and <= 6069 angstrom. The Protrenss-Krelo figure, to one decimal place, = 9.0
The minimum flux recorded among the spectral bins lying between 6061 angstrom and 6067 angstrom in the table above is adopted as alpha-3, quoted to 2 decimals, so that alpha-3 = 9.12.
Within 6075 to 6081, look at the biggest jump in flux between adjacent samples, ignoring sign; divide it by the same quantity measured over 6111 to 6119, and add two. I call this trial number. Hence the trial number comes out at 2.11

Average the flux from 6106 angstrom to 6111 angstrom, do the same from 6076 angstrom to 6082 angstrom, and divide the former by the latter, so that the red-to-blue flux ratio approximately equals 1.17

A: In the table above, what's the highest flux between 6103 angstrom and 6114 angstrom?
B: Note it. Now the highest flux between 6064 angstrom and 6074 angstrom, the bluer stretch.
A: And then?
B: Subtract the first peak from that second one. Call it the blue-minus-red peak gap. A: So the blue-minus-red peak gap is -1.1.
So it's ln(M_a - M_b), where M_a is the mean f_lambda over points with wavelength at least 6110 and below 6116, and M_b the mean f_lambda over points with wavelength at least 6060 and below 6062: -1.0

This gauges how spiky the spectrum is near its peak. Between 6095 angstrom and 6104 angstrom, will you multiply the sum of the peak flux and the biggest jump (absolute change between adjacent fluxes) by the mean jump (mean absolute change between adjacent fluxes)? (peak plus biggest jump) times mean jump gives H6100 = 1.88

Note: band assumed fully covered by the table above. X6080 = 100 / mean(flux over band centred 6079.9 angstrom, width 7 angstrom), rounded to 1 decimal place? 11.3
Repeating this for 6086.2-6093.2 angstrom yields 11.2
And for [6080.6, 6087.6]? 11.2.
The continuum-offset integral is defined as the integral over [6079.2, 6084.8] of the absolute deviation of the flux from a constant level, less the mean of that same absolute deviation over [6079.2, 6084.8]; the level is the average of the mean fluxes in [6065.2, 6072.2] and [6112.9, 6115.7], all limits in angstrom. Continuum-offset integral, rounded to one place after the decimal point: 2.0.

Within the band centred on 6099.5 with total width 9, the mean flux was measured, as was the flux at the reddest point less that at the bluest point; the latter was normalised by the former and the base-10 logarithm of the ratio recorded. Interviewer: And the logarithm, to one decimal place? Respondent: -1.0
